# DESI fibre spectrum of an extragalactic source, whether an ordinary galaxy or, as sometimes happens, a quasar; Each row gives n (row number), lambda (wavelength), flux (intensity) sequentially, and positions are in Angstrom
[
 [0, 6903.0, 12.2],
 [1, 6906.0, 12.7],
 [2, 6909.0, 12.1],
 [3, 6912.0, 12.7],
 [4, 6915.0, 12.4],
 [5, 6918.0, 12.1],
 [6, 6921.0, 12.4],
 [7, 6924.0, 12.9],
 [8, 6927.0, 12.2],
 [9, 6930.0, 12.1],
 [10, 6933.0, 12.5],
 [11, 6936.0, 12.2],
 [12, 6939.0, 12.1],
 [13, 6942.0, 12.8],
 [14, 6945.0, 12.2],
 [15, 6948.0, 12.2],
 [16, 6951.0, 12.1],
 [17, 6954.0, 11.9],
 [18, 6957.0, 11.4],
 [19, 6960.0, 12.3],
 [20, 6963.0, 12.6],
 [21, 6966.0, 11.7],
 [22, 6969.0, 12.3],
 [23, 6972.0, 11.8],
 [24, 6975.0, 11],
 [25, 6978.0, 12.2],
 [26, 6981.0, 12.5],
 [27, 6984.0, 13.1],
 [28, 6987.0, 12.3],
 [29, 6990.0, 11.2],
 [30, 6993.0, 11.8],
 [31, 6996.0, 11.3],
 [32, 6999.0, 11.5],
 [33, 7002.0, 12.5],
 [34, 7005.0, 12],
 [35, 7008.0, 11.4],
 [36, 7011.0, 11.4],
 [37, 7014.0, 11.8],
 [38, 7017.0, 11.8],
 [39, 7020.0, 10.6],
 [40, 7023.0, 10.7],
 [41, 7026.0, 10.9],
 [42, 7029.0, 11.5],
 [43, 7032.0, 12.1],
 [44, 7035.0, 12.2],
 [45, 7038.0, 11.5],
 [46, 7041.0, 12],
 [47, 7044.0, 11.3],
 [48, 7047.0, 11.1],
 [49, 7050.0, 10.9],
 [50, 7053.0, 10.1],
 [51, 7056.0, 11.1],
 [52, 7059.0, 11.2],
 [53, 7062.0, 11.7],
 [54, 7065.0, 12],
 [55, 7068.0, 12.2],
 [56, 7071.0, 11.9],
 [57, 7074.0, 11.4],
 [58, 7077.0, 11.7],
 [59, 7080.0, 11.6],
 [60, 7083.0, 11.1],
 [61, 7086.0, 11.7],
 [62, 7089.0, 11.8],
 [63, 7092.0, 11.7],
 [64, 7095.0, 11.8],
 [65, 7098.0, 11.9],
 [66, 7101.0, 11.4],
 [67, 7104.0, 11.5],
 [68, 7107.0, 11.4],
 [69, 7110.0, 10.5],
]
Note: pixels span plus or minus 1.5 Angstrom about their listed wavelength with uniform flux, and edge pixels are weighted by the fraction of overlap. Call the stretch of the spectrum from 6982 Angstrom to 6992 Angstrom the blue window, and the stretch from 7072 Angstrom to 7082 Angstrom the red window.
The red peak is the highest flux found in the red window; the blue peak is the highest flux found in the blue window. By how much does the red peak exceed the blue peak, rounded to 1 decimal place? -1.4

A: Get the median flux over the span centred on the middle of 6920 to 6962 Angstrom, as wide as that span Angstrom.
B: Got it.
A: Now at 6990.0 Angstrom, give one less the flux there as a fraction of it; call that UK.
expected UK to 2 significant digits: 0.082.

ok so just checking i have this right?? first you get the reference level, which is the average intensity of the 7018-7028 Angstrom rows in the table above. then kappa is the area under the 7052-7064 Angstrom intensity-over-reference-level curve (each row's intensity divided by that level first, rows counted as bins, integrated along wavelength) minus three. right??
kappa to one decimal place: 9.3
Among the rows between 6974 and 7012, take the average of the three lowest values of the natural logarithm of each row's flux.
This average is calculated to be 2.413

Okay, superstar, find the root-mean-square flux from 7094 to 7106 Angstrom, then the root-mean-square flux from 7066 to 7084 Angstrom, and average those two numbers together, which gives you 11.7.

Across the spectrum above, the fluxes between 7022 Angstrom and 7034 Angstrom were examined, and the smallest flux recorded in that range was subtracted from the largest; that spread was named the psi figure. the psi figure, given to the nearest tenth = 1.4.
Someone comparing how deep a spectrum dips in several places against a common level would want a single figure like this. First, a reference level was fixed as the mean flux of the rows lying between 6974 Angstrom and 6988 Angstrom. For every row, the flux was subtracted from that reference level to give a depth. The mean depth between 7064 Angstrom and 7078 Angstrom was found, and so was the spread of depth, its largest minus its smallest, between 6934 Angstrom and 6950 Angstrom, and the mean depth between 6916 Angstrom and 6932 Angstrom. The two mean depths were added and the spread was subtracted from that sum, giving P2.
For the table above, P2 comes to -0.4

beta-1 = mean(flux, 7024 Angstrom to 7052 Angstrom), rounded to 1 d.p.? 11.5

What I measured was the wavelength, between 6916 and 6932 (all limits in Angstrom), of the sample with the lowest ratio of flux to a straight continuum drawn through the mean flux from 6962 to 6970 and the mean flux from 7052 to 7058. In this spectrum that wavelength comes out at 6918.0 Angstrom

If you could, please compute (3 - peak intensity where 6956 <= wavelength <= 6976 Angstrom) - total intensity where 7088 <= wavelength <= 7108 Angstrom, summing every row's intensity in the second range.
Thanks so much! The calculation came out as -91.1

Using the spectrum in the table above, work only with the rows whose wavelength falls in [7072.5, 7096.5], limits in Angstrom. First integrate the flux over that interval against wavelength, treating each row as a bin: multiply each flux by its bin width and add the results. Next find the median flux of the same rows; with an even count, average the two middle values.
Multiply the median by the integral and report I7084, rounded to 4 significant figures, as 3257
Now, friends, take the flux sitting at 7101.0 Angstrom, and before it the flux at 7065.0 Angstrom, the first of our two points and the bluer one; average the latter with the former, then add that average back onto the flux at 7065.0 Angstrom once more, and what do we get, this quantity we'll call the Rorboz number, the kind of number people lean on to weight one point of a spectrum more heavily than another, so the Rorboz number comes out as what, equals 23.7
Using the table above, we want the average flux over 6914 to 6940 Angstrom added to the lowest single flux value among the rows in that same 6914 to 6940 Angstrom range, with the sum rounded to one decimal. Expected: 24.4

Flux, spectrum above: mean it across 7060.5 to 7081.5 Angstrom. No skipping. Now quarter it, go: 2.95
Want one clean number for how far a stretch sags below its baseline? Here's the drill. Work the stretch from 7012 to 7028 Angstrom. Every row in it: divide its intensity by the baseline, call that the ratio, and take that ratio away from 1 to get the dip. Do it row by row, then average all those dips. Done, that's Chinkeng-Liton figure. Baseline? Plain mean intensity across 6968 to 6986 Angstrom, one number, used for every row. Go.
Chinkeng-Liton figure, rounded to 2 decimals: 0.08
